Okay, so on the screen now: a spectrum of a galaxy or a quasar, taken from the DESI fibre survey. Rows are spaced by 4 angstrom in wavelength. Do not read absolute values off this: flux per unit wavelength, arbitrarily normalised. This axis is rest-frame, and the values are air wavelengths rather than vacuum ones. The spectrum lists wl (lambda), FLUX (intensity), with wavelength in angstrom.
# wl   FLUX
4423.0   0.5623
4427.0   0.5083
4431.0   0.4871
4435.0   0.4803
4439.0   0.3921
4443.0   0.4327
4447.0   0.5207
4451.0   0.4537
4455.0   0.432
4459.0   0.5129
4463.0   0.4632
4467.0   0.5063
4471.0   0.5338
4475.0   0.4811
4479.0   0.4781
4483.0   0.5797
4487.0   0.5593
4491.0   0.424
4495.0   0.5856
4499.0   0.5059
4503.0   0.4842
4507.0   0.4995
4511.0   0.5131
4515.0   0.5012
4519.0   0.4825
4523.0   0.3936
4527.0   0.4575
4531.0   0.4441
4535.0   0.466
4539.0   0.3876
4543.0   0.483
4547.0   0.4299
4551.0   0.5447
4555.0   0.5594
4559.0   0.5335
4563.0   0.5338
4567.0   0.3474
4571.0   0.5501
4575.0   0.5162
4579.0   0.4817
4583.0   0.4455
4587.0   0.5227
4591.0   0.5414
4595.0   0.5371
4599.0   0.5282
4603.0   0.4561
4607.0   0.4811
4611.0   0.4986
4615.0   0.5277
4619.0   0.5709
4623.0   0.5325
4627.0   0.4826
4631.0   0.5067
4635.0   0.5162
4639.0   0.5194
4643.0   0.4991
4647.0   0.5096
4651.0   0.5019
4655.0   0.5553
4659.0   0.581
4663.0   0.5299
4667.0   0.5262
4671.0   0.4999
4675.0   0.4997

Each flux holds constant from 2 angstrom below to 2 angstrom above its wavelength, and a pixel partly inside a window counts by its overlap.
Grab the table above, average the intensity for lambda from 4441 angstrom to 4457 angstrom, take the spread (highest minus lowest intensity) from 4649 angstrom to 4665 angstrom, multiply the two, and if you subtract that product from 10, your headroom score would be 9.96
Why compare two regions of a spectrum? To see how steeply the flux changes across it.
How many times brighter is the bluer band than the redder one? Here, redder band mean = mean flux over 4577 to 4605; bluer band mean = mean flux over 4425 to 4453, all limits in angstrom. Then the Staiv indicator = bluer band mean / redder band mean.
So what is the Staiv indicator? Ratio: 0.93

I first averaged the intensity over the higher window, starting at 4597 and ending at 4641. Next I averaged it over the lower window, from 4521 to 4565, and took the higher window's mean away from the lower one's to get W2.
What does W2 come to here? -0.035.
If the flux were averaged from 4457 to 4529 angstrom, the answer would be 0.498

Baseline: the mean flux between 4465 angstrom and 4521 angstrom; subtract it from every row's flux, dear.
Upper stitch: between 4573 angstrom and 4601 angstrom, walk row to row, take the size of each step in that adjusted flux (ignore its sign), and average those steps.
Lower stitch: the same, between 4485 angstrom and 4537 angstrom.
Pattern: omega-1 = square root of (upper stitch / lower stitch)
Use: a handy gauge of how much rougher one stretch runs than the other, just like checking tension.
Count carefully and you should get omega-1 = 0.75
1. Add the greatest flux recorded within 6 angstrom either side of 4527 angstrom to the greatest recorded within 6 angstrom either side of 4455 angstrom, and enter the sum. 0.97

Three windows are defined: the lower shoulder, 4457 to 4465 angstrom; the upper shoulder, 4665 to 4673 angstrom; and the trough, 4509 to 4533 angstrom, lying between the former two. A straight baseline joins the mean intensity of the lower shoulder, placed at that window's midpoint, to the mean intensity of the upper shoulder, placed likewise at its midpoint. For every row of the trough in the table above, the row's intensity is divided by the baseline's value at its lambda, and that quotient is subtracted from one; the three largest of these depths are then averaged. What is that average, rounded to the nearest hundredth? 0.13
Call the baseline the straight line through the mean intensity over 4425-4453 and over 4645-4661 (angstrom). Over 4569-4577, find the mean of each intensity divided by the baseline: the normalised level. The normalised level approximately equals 1.04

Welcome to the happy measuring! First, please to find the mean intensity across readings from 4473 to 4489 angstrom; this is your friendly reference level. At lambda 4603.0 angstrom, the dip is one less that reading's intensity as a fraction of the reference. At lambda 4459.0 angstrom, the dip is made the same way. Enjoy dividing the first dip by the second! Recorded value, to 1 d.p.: 5.9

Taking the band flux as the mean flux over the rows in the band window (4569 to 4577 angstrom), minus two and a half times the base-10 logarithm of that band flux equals 0.68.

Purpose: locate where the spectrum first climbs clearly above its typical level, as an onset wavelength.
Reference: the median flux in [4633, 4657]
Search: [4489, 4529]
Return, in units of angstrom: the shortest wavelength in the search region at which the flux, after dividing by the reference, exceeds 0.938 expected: 4495.0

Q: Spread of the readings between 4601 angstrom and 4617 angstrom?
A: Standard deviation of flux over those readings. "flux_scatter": 0.03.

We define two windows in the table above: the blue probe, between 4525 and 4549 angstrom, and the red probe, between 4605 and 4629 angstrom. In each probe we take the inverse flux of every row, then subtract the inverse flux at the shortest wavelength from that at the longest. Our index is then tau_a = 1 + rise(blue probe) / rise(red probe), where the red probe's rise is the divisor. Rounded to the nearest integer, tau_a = -21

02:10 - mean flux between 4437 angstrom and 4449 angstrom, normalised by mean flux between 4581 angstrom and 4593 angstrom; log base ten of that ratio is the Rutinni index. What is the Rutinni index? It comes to -0.05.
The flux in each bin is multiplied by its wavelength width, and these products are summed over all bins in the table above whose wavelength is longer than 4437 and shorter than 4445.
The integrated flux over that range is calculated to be 3.3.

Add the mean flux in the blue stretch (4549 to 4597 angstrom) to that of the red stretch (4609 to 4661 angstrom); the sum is 1.03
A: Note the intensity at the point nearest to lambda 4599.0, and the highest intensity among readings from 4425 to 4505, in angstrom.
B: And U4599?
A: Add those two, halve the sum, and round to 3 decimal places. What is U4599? 0.557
